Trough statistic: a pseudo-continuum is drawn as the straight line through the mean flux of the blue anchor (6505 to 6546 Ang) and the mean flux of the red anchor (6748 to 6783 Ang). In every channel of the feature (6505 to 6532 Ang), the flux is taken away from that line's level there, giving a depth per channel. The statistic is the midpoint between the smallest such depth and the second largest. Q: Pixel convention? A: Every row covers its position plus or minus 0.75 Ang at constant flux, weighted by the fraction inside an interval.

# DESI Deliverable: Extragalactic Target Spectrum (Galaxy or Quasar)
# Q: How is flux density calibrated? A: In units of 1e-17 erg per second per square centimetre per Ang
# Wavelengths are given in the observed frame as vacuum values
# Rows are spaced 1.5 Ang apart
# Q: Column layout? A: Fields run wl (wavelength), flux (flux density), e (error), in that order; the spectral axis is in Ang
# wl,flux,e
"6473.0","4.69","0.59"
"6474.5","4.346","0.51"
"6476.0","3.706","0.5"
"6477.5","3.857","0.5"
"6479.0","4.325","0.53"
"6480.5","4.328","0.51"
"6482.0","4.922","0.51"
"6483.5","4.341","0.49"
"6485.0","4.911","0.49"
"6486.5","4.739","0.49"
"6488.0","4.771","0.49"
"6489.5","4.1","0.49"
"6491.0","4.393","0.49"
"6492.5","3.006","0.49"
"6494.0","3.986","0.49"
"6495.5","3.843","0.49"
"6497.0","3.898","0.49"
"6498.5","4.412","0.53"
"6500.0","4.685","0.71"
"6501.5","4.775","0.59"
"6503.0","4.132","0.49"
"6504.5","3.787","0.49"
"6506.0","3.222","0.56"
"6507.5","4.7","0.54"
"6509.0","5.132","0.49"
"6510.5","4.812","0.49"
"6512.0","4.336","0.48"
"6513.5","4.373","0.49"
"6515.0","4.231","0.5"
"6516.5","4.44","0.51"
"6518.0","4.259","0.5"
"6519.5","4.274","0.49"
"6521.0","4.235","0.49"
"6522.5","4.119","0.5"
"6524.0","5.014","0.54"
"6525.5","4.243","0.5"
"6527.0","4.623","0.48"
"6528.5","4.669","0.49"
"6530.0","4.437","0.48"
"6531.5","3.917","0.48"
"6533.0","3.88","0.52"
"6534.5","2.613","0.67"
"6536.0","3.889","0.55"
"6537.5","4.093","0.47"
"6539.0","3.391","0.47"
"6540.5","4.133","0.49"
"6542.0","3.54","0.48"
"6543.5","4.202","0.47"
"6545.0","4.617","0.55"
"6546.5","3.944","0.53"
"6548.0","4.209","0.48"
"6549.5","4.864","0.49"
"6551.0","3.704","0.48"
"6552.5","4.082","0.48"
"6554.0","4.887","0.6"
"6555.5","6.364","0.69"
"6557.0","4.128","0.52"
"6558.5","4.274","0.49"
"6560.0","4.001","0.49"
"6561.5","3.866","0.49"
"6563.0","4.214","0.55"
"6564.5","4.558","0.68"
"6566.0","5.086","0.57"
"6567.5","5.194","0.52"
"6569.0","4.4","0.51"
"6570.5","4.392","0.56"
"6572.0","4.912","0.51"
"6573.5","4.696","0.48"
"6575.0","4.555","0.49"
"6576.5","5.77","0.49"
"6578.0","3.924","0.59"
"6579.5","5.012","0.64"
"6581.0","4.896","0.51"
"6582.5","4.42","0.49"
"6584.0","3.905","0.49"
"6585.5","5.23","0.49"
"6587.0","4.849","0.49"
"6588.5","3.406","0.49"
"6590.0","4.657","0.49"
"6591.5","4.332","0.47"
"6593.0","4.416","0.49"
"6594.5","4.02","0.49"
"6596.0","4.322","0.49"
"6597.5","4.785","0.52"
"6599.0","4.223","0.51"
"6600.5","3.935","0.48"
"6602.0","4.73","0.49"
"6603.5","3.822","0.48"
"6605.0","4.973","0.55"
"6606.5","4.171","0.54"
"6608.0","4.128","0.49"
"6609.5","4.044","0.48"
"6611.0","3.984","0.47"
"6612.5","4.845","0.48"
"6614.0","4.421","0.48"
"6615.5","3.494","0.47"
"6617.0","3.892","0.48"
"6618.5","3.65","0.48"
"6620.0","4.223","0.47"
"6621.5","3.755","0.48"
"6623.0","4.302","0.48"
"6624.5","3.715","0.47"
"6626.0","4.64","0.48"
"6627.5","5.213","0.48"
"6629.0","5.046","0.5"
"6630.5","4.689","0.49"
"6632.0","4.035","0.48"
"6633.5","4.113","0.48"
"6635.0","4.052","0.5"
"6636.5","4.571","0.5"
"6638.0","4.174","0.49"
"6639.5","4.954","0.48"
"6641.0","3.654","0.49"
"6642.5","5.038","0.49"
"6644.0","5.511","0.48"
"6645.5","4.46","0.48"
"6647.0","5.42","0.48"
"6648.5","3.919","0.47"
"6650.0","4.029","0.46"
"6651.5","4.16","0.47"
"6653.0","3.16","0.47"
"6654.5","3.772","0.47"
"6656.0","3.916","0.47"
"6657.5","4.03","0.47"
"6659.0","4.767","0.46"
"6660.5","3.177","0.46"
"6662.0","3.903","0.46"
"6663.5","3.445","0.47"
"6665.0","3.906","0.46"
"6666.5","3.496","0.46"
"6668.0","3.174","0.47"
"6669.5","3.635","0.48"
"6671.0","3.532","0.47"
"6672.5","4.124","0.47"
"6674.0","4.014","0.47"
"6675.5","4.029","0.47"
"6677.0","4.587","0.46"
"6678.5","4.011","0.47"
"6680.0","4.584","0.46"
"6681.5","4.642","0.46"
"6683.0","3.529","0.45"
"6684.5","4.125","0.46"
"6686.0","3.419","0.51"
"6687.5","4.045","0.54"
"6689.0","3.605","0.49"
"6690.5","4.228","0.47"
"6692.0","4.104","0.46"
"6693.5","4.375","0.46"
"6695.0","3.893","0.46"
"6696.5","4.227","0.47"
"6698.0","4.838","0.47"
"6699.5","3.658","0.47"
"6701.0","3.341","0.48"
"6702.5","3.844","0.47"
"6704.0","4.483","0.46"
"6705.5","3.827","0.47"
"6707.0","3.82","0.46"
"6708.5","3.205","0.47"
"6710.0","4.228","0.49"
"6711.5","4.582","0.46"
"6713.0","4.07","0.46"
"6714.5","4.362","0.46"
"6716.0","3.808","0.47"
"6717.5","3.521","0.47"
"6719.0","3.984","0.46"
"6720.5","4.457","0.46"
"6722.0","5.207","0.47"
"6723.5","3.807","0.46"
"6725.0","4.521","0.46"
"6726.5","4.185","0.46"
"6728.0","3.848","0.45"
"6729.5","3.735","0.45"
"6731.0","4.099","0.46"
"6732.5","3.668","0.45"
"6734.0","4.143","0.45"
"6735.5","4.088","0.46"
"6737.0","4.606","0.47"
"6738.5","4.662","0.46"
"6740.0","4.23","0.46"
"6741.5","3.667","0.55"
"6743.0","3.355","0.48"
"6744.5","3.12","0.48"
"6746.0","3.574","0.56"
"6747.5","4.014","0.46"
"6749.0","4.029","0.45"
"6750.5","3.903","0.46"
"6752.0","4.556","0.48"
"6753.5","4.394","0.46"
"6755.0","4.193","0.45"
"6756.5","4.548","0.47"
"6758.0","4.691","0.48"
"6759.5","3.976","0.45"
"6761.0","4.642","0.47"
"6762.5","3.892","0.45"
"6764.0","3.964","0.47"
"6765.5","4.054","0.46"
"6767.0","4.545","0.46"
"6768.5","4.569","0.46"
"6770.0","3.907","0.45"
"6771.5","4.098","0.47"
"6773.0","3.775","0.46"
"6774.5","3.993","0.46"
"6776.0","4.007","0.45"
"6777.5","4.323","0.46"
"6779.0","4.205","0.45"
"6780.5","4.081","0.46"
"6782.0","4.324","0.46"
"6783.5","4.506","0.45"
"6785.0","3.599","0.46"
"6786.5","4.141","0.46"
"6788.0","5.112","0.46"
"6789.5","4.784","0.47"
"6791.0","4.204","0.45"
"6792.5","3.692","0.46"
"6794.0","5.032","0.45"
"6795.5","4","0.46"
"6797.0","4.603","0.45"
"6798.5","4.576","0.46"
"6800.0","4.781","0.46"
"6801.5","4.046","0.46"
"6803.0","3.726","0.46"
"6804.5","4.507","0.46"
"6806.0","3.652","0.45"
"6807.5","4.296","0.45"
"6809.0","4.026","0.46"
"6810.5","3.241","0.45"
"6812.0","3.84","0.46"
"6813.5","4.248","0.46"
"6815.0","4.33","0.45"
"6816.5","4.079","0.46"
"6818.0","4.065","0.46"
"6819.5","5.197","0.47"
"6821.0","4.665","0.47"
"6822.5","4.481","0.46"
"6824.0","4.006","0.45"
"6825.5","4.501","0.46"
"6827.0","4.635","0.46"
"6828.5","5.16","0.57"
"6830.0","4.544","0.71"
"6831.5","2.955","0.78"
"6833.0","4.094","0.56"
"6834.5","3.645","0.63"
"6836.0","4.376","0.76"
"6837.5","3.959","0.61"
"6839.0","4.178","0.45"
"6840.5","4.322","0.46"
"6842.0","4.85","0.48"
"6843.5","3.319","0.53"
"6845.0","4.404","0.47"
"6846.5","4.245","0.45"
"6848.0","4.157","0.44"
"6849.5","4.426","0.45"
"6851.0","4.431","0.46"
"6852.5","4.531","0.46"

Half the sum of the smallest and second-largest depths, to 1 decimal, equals -0.3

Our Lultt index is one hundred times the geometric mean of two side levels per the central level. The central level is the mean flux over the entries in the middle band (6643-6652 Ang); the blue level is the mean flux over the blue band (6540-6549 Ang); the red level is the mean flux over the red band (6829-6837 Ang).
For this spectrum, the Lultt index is 88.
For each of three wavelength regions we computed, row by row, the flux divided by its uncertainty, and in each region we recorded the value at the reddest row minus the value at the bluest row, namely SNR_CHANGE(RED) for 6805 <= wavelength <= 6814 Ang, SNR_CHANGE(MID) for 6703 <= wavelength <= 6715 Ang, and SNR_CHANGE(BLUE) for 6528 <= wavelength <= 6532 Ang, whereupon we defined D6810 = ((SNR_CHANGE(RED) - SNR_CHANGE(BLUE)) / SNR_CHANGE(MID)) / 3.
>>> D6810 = -3.2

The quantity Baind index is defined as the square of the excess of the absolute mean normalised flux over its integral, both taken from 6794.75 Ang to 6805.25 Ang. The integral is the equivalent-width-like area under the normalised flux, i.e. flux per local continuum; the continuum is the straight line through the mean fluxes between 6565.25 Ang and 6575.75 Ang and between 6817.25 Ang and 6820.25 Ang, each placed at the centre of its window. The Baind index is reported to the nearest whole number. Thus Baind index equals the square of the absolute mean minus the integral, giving 78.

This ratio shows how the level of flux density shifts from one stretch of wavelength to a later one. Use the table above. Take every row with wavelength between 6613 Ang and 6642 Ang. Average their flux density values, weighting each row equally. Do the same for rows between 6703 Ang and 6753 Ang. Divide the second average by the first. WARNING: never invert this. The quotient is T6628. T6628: 0.95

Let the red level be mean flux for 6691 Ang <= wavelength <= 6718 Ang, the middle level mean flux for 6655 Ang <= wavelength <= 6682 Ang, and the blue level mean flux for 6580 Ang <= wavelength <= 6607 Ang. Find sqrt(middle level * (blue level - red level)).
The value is 1.2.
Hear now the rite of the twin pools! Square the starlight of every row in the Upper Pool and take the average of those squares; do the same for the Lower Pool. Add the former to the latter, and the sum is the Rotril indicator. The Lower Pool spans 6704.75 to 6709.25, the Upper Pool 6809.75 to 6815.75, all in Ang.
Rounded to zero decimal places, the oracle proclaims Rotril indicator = 29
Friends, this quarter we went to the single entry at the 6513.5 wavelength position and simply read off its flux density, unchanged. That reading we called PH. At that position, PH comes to 4.373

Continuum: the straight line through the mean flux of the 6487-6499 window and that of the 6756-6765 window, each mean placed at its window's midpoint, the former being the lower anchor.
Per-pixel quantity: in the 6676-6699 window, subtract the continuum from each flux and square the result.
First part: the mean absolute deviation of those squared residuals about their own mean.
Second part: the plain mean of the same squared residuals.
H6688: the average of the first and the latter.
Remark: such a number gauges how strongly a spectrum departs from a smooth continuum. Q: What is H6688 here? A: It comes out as 0.16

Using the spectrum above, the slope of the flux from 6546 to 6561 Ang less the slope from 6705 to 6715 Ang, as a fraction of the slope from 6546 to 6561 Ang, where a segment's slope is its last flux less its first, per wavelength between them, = -13.1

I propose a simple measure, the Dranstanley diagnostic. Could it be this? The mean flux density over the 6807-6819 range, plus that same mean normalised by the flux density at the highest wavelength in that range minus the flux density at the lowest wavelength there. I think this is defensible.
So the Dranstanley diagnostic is -13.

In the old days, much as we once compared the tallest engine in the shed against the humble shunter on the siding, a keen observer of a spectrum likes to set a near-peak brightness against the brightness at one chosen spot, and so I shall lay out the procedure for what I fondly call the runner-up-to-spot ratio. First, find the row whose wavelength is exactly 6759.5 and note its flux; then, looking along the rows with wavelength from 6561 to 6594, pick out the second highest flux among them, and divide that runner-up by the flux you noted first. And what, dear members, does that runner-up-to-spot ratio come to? 1.32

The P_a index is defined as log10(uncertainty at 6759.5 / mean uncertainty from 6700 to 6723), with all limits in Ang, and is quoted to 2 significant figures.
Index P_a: -0.016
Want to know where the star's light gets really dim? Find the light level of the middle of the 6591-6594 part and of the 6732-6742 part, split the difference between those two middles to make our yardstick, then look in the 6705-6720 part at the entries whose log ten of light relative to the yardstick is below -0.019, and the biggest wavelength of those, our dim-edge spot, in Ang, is 6719.0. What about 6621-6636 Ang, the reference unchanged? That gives 6635.0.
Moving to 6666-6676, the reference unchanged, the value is 6675.5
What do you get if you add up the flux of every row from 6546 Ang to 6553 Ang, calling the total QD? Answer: 20.8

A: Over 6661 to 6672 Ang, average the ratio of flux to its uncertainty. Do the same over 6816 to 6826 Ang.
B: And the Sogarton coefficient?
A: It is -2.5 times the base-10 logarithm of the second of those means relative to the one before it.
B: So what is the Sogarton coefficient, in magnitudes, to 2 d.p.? -0.24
